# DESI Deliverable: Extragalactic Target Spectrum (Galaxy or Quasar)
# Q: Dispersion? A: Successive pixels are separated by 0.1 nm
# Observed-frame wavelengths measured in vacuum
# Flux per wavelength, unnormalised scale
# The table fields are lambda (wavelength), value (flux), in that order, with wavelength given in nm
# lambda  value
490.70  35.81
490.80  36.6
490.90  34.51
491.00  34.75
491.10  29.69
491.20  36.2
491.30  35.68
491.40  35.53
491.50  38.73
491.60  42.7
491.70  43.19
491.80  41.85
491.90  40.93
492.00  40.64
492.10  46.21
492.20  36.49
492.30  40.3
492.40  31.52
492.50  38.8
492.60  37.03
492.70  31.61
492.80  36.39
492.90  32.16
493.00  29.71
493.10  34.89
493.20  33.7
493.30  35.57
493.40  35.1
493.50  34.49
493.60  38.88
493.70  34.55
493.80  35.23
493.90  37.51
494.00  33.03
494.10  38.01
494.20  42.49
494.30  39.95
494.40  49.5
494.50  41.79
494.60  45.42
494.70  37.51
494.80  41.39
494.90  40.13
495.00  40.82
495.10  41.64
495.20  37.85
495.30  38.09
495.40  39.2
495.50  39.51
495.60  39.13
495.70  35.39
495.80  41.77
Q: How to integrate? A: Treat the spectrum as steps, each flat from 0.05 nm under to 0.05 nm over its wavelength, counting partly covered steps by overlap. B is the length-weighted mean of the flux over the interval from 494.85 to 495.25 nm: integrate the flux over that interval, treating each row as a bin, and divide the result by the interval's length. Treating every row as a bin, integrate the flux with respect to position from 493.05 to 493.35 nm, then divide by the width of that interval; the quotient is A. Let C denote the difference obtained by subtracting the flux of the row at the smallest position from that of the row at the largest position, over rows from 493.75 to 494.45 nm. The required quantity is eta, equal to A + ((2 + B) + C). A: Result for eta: 91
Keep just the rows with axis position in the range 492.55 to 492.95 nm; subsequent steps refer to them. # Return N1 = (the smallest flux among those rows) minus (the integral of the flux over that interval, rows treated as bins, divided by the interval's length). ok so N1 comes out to -2.7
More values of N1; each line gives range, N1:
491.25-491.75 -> -3.6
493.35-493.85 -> -1.2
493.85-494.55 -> -7.3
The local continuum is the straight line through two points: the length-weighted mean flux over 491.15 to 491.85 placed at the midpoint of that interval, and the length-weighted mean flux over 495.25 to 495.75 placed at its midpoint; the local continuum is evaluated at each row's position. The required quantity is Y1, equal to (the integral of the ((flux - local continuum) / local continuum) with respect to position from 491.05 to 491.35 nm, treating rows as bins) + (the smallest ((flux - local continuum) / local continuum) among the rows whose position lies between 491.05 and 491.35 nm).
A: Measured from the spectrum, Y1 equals -0.28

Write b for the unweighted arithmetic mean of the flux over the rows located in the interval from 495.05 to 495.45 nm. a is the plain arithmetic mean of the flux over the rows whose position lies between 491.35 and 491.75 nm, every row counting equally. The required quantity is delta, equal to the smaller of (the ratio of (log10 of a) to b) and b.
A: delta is 0.0409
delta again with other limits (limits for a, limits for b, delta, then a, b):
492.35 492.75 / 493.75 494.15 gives 0.0429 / 34.7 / 36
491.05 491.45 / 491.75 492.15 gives 0.0362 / 34.3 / 42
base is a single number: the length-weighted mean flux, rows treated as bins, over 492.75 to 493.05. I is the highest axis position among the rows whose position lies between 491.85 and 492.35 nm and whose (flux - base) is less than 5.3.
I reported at 492.20 nm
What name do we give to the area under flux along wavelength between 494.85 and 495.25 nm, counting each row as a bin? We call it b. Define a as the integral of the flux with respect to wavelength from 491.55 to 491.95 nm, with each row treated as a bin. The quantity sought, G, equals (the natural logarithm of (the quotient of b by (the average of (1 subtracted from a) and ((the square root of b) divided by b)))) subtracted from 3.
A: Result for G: 2.31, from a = 16.9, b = 16.0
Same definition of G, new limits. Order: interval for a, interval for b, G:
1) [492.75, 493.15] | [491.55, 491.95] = 2.01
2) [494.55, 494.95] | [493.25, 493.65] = 2.39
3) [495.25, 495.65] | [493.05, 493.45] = 2.37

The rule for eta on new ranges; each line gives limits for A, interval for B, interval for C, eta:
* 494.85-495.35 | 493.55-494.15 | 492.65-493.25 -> 80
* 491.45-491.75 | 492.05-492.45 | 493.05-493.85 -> 83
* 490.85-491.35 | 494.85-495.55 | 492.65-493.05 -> 74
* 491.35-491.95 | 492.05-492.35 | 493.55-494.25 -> 87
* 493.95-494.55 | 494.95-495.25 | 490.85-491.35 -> 84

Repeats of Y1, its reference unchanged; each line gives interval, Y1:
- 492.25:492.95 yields -0.25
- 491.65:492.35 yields -0.02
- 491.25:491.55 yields -0.11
